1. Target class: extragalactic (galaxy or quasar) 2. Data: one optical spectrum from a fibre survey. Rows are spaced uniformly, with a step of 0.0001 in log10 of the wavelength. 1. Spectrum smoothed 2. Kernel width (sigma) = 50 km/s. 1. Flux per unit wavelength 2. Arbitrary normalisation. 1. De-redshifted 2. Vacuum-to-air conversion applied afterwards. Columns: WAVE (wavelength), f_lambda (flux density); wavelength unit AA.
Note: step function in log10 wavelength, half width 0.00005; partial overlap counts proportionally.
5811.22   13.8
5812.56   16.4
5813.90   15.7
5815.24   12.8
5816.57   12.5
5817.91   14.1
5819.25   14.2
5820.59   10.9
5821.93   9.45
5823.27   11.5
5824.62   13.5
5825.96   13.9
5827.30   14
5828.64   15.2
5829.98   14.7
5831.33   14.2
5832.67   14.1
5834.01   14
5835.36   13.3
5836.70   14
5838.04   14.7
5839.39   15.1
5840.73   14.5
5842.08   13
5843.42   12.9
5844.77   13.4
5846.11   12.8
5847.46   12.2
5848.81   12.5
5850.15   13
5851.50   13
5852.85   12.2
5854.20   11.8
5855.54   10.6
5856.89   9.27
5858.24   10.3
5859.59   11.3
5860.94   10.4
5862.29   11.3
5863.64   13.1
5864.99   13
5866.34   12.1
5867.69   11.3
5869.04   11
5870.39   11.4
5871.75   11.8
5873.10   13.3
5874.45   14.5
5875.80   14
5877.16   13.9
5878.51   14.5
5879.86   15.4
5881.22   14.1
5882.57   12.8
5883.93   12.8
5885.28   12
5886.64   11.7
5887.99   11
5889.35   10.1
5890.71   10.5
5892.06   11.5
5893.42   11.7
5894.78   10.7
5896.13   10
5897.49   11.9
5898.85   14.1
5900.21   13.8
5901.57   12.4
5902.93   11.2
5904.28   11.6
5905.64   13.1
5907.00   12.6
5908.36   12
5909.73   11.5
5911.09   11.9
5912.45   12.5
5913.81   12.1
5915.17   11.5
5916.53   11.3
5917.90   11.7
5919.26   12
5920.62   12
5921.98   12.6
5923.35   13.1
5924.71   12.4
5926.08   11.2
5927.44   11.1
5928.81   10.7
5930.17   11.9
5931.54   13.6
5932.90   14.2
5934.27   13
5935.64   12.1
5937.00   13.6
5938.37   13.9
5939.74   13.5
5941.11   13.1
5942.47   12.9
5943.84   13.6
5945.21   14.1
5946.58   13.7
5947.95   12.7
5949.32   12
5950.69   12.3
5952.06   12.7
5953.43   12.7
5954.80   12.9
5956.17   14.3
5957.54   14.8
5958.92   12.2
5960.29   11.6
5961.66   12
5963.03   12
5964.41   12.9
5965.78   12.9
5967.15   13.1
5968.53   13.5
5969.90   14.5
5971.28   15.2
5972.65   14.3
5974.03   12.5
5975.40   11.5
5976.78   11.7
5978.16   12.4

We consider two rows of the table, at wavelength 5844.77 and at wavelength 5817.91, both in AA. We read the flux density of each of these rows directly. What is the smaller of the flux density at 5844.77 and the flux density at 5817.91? 13.4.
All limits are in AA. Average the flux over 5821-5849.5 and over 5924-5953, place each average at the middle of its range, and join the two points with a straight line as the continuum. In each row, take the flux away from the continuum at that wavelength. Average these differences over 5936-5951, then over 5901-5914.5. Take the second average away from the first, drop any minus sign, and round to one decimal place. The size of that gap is 1.4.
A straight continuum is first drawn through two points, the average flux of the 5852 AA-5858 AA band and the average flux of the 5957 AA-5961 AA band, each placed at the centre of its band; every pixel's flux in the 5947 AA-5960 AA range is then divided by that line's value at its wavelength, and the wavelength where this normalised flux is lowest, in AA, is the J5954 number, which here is 5949.32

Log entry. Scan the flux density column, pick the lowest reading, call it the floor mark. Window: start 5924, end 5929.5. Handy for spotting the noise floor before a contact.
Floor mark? 10.7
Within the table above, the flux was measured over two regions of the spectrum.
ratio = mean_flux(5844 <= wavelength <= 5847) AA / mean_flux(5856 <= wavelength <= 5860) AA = 1.27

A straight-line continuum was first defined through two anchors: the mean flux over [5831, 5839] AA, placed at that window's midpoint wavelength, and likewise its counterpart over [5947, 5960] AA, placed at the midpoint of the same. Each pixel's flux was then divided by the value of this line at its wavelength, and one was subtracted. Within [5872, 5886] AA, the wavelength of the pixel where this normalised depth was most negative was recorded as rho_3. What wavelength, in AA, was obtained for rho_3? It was 5885.28 AA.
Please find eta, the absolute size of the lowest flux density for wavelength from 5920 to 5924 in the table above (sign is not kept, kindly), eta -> 12.0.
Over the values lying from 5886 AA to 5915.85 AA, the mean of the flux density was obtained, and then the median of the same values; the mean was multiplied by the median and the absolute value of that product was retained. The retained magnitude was 138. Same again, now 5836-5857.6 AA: 166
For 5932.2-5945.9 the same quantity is 182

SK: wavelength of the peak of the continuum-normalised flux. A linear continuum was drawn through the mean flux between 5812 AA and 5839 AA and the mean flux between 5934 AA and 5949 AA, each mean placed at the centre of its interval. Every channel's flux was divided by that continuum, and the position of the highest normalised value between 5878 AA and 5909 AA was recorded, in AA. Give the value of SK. 5879.86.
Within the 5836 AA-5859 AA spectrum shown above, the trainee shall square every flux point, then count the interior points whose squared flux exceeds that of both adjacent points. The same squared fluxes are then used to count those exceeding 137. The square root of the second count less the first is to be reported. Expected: 3.5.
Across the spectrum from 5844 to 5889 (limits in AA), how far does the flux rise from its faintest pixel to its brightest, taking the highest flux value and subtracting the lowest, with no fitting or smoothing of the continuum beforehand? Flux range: 6.1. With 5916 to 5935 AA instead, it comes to 3.5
